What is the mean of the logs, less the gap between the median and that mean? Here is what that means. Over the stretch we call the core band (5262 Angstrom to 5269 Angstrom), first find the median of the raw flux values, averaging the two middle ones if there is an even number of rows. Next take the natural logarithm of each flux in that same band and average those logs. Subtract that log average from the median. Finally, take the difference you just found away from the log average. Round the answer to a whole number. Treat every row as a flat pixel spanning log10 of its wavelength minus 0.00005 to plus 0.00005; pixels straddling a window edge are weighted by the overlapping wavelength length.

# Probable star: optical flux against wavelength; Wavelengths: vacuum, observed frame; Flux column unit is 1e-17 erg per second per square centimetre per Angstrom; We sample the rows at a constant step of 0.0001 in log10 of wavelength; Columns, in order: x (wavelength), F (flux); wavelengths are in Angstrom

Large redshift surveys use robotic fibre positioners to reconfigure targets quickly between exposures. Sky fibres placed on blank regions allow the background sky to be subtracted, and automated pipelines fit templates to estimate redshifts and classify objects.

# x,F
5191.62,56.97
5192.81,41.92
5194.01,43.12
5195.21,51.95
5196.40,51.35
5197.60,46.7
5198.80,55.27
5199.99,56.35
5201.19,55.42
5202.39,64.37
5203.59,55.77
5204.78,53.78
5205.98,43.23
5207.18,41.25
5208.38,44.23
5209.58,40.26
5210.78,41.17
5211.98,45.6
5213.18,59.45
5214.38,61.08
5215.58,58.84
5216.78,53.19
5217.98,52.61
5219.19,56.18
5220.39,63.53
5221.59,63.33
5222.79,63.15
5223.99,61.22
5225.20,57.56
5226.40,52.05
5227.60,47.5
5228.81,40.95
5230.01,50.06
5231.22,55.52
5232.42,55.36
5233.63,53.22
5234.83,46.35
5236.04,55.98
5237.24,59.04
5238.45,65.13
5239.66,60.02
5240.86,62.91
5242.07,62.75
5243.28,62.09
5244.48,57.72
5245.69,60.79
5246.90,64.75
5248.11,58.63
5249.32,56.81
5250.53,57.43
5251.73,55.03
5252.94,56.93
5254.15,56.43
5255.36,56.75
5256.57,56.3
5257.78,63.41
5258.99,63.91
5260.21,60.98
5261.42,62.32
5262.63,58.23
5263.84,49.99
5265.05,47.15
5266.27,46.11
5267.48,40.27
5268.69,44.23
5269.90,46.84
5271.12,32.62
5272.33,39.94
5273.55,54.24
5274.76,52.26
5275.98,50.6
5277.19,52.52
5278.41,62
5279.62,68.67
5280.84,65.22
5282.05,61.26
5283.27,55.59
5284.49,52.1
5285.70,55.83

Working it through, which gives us -39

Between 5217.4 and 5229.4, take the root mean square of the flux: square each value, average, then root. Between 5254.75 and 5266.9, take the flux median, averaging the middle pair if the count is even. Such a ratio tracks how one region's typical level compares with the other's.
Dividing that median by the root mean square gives 1.02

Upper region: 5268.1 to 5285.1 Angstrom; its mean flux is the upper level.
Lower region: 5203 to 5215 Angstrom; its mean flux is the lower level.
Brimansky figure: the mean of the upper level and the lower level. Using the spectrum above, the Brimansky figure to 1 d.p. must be 50.7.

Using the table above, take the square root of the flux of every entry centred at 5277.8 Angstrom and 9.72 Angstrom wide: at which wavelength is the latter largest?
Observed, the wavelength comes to 5279.62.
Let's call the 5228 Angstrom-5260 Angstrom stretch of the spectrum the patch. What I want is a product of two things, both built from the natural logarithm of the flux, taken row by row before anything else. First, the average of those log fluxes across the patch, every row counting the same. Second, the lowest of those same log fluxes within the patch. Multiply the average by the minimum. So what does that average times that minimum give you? 15.0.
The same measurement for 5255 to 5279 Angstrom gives 13.7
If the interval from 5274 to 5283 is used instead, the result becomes 16.0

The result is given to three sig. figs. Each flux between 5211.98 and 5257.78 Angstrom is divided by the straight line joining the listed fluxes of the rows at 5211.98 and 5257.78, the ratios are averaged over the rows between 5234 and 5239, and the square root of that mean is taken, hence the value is 1.01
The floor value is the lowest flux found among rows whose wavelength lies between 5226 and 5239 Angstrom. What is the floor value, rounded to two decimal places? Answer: 40.95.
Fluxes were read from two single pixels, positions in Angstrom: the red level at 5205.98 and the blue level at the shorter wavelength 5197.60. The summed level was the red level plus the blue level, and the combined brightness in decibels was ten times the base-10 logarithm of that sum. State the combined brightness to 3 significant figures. 19.5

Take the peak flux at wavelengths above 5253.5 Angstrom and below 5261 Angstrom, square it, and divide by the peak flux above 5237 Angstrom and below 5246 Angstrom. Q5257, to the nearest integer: 63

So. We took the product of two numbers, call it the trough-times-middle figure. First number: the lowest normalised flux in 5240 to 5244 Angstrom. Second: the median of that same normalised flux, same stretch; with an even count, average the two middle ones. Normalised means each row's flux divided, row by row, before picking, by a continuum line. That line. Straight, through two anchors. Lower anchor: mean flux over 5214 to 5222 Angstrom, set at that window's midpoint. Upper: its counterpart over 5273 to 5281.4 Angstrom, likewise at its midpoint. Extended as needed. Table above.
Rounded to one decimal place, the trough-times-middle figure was 1.2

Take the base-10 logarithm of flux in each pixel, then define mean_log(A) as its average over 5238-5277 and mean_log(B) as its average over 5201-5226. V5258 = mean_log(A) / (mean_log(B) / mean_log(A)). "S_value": 1.74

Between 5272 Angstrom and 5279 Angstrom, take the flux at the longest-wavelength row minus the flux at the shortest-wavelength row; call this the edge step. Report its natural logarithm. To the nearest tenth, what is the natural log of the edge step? 3.1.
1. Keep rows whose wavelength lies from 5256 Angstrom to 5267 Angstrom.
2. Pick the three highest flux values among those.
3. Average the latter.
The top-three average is 63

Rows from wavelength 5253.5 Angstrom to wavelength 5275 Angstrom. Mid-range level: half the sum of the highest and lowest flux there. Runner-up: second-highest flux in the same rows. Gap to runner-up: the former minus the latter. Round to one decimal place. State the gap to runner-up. -15.1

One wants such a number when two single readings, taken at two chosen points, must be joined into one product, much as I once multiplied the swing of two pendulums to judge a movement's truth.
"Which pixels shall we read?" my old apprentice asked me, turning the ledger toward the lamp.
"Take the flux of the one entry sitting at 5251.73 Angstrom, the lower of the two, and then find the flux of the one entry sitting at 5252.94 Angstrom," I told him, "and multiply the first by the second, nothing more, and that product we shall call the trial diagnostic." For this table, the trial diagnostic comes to 3133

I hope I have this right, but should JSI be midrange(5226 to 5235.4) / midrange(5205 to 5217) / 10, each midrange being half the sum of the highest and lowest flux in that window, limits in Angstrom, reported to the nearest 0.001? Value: 0.095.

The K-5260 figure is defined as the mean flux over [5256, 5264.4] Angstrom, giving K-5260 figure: 59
